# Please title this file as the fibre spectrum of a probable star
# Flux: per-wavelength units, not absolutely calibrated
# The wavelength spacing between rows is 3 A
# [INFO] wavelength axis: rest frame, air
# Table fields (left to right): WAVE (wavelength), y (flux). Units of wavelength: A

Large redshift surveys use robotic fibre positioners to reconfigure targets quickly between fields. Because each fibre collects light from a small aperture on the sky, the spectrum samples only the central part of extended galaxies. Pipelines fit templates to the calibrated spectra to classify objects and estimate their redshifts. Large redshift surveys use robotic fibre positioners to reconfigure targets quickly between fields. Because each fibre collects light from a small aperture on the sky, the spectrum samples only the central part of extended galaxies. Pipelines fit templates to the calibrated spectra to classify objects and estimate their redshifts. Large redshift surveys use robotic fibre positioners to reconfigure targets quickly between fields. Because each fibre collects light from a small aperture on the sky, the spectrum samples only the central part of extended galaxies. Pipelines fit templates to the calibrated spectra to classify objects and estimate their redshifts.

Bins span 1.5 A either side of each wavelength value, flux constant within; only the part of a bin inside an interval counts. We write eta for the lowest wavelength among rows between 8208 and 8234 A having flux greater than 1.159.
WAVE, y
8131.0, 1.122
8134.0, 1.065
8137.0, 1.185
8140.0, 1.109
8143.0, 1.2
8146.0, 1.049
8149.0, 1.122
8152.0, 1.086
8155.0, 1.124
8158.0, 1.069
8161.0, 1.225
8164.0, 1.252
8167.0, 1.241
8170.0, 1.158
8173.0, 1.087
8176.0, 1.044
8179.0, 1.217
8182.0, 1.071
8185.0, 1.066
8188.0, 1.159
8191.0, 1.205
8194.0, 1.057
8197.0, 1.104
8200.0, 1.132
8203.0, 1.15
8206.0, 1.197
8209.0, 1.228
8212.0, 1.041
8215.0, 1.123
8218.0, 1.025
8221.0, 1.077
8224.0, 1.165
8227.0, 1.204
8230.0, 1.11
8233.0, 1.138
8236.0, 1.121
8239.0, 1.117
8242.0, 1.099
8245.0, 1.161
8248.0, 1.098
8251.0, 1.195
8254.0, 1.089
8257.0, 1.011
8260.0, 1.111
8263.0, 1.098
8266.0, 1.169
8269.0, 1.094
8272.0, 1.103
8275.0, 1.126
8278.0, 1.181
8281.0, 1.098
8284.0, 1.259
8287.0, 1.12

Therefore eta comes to 8209.0 A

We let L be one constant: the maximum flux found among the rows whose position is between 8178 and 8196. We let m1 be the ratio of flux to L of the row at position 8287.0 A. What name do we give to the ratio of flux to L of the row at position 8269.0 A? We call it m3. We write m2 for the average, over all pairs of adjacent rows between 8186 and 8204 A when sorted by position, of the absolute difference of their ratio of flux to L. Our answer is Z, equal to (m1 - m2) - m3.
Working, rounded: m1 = 0.920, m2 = 0.047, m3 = 0.899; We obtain -0.026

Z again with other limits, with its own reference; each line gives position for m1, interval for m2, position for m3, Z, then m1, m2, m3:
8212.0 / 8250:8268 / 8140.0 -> -0.116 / 0.855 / 0.060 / 0.911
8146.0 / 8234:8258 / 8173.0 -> -0.081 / 0.862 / 0.050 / 0.893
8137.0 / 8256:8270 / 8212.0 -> 0.065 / 0.974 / 0.053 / 0.855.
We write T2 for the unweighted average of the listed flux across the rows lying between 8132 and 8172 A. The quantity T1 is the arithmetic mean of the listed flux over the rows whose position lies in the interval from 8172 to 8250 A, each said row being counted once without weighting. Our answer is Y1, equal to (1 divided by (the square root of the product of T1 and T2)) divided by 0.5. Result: 1.76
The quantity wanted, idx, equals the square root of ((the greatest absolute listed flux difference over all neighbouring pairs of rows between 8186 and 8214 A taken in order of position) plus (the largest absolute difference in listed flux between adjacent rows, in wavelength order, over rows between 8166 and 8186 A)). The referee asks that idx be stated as 0.60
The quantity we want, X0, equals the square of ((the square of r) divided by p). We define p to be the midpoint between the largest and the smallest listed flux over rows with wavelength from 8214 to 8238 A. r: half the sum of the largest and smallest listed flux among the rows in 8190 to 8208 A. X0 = 1.32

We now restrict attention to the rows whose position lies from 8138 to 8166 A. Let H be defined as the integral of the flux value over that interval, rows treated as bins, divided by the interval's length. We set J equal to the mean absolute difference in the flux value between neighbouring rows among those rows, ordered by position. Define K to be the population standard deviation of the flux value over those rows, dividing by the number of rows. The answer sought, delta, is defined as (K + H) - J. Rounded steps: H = 1.14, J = 0.08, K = 0.07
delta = 1.13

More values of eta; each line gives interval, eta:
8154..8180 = 8161.0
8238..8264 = 8245.0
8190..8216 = 8191.0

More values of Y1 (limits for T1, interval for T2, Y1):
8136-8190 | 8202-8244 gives 1.77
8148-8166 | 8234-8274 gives 1.77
